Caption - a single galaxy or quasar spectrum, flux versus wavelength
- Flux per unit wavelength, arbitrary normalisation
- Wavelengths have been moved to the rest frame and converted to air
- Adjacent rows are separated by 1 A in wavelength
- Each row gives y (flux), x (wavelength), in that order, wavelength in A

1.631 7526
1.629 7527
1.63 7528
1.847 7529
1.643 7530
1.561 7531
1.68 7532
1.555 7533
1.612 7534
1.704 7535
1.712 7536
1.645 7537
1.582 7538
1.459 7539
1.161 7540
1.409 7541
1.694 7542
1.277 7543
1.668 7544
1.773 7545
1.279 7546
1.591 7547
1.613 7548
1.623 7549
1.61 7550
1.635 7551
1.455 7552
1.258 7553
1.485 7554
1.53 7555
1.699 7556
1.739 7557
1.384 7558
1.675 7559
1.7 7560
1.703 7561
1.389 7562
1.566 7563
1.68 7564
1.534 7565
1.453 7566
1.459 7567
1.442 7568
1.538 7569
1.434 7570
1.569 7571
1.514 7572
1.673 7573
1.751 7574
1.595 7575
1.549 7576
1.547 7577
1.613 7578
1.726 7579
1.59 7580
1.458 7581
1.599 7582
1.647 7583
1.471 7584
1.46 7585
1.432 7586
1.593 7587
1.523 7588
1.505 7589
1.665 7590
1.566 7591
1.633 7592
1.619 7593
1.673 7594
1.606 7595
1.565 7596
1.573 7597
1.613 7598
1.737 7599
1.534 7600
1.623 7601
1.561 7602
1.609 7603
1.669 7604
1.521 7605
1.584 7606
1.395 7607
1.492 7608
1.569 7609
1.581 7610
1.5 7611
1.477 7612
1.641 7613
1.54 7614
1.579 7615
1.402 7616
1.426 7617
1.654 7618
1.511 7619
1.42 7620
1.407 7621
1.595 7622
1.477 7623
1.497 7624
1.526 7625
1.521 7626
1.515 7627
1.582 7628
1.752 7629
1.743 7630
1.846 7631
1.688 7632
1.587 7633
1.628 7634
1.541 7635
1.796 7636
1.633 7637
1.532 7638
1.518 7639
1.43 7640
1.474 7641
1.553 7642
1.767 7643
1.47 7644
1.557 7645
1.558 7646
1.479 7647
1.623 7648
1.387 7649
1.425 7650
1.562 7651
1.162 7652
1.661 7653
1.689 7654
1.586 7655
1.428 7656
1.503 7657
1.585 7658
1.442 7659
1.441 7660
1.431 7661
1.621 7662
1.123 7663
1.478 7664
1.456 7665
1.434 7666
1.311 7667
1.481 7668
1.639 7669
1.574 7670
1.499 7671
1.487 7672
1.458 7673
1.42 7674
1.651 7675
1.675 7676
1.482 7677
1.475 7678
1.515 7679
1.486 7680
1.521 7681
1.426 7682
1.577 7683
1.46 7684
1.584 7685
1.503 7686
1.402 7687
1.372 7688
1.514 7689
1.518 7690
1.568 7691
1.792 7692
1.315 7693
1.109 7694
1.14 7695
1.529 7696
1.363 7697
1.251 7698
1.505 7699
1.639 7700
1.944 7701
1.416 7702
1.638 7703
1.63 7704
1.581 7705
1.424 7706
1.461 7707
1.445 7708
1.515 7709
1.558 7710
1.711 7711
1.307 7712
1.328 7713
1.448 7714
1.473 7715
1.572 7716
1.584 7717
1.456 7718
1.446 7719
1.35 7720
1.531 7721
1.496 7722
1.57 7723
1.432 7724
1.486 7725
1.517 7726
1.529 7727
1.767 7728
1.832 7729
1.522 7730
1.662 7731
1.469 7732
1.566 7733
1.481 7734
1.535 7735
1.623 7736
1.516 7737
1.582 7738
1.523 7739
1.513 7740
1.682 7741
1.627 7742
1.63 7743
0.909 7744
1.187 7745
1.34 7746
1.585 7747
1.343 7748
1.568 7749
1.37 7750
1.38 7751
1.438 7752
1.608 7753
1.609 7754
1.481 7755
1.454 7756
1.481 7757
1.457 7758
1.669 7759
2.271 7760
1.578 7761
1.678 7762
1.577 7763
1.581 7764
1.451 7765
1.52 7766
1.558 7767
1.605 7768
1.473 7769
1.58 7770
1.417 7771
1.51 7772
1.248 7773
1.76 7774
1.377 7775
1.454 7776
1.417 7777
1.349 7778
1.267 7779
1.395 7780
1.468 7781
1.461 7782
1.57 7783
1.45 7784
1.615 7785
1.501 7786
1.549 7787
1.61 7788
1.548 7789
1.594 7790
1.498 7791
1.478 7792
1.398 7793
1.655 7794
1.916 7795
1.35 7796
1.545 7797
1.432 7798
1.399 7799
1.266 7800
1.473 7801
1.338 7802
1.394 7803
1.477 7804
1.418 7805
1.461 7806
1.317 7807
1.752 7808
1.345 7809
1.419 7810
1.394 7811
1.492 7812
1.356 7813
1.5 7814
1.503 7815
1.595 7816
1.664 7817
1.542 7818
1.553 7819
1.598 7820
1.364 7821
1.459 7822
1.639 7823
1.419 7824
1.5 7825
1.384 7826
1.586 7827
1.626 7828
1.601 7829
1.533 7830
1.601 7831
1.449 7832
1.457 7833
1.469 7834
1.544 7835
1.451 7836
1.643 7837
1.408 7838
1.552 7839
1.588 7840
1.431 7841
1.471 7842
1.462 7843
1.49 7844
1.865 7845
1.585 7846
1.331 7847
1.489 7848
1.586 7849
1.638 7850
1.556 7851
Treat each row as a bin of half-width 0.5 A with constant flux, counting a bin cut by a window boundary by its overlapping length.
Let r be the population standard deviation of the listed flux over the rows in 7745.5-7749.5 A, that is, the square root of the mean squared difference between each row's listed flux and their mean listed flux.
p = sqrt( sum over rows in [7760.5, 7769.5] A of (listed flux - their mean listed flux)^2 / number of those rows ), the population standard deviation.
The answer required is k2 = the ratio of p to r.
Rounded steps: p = 0.065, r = 0.118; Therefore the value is 0.6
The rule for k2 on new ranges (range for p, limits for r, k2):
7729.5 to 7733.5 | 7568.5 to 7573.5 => 0.9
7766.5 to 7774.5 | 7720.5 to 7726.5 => 3.3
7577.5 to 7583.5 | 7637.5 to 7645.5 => 0.8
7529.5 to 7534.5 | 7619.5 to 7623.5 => 0.6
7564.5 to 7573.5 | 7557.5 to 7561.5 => 0.5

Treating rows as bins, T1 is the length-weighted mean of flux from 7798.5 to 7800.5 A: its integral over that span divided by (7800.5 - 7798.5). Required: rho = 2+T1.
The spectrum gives 3.33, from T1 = 1.33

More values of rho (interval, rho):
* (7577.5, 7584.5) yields 3.59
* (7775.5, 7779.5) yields 3.37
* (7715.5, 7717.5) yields 3.58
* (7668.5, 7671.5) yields 3.57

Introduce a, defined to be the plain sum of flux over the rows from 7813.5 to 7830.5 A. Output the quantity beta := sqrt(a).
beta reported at 5.11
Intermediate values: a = 26.1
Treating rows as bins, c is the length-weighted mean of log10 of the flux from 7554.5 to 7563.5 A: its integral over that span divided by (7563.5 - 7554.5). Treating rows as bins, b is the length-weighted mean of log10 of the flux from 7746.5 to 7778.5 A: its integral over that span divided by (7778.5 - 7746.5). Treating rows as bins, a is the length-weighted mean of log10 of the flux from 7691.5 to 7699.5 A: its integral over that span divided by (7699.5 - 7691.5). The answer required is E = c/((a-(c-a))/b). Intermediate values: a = 0.133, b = 0.181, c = 0.202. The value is 0.57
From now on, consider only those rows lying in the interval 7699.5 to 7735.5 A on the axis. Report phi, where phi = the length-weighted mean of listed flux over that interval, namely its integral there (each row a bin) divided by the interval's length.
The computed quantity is 1.54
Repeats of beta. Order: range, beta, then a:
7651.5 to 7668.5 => 4.98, 24.8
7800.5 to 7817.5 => 4.99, 24.9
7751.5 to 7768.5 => 5.20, 27.0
